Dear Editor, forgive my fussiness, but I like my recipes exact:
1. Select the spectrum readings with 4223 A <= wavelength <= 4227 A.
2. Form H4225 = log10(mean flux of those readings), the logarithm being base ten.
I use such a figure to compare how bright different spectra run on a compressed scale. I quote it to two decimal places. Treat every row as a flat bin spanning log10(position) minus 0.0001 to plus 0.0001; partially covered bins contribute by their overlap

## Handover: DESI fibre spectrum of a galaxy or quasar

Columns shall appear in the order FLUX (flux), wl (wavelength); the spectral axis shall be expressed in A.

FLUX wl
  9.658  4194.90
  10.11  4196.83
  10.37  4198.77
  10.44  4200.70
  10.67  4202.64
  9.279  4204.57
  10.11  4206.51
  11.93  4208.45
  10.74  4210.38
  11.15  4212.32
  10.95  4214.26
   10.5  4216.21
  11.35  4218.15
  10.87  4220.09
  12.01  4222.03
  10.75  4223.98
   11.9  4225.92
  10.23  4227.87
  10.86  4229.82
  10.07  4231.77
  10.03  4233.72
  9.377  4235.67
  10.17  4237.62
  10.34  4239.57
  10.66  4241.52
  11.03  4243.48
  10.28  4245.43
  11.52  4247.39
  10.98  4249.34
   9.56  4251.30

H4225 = 1.05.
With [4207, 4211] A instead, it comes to 1.05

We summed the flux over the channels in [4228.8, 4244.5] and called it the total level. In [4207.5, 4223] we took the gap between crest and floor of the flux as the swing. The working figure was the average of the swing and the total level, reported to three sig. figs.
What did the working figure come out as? 42.0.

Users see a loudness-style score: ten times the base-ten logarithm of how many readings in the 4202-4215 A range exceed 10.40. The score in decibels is 7.0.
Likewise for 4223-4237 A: 4.8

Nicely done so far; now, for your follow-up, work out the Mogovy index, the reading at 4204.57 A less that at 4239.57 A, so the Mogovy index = -1.1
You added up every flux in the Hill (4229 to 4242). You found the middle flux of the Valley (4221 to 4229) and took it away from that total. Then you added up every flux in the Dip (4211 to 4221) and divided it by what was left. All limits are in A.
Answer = 0.9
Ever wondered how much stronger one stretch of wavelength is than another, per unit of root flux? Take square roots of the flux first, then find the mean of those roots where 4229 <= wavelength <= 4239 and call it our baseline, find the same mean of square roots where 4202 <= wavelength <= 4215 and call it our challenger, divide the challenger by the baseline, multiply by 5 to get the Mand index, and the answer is 5.14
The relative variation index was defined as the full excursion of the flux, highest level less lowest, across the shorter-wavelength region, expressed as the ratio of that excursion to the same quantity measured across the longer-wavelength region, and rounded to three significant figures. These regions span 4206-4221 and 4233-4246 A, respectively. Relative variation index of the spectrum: 1.10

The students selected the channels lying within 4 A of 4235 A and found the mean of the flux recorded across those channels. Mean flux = 9.9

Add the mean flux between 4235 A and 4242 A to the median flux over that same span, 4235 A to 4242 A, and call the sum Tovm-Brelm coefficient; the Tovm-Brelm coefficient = 20.4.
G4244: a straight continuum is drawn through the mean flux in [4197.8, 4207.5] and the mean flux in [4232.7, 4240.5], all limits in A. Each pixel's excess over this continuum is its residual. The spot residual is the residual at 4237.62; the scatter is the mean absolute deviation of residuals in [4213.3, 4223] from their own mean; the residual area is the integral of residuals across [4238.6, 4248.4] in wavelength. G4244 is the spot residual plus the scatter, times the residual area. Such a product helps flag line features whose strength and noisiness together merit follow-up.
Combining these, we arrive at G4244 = 5.2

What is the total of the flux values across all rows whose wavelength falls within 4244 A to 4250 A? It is 32.8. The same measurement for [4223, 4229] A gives 32.9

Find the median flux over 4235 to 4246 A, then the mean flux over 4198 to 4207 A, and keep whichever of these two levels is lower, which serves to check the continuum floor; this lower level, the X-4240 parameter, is 10.2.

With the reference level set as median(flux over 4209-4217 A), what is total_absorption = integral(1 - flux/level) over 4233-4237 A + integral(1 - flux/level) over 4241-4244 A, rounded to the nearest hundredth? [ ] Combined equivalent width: 0.41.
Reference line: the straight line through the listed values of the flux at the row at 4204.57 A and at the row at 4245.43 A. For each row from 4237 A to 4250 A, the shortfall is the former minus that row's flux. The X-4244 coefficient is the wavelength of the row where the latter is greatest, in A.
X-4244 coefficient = 4245.43 A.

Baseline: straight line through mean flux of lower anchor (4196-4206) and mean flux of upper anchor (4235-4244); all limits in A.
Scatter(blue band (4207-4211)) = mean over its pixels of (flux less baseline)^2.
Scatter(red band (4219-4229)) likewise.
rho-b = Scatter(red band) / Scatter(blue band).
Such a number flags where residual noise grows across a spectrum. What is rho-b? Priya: 0.8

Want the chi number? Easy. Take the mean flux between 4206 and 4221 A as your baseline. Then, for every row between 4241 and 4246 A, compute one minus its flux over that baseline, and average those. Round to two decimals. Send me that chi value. 0.03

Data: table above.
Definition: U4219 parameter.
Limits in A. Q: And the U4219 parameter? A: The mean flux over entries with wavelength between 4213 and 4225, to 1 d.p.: 11.1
